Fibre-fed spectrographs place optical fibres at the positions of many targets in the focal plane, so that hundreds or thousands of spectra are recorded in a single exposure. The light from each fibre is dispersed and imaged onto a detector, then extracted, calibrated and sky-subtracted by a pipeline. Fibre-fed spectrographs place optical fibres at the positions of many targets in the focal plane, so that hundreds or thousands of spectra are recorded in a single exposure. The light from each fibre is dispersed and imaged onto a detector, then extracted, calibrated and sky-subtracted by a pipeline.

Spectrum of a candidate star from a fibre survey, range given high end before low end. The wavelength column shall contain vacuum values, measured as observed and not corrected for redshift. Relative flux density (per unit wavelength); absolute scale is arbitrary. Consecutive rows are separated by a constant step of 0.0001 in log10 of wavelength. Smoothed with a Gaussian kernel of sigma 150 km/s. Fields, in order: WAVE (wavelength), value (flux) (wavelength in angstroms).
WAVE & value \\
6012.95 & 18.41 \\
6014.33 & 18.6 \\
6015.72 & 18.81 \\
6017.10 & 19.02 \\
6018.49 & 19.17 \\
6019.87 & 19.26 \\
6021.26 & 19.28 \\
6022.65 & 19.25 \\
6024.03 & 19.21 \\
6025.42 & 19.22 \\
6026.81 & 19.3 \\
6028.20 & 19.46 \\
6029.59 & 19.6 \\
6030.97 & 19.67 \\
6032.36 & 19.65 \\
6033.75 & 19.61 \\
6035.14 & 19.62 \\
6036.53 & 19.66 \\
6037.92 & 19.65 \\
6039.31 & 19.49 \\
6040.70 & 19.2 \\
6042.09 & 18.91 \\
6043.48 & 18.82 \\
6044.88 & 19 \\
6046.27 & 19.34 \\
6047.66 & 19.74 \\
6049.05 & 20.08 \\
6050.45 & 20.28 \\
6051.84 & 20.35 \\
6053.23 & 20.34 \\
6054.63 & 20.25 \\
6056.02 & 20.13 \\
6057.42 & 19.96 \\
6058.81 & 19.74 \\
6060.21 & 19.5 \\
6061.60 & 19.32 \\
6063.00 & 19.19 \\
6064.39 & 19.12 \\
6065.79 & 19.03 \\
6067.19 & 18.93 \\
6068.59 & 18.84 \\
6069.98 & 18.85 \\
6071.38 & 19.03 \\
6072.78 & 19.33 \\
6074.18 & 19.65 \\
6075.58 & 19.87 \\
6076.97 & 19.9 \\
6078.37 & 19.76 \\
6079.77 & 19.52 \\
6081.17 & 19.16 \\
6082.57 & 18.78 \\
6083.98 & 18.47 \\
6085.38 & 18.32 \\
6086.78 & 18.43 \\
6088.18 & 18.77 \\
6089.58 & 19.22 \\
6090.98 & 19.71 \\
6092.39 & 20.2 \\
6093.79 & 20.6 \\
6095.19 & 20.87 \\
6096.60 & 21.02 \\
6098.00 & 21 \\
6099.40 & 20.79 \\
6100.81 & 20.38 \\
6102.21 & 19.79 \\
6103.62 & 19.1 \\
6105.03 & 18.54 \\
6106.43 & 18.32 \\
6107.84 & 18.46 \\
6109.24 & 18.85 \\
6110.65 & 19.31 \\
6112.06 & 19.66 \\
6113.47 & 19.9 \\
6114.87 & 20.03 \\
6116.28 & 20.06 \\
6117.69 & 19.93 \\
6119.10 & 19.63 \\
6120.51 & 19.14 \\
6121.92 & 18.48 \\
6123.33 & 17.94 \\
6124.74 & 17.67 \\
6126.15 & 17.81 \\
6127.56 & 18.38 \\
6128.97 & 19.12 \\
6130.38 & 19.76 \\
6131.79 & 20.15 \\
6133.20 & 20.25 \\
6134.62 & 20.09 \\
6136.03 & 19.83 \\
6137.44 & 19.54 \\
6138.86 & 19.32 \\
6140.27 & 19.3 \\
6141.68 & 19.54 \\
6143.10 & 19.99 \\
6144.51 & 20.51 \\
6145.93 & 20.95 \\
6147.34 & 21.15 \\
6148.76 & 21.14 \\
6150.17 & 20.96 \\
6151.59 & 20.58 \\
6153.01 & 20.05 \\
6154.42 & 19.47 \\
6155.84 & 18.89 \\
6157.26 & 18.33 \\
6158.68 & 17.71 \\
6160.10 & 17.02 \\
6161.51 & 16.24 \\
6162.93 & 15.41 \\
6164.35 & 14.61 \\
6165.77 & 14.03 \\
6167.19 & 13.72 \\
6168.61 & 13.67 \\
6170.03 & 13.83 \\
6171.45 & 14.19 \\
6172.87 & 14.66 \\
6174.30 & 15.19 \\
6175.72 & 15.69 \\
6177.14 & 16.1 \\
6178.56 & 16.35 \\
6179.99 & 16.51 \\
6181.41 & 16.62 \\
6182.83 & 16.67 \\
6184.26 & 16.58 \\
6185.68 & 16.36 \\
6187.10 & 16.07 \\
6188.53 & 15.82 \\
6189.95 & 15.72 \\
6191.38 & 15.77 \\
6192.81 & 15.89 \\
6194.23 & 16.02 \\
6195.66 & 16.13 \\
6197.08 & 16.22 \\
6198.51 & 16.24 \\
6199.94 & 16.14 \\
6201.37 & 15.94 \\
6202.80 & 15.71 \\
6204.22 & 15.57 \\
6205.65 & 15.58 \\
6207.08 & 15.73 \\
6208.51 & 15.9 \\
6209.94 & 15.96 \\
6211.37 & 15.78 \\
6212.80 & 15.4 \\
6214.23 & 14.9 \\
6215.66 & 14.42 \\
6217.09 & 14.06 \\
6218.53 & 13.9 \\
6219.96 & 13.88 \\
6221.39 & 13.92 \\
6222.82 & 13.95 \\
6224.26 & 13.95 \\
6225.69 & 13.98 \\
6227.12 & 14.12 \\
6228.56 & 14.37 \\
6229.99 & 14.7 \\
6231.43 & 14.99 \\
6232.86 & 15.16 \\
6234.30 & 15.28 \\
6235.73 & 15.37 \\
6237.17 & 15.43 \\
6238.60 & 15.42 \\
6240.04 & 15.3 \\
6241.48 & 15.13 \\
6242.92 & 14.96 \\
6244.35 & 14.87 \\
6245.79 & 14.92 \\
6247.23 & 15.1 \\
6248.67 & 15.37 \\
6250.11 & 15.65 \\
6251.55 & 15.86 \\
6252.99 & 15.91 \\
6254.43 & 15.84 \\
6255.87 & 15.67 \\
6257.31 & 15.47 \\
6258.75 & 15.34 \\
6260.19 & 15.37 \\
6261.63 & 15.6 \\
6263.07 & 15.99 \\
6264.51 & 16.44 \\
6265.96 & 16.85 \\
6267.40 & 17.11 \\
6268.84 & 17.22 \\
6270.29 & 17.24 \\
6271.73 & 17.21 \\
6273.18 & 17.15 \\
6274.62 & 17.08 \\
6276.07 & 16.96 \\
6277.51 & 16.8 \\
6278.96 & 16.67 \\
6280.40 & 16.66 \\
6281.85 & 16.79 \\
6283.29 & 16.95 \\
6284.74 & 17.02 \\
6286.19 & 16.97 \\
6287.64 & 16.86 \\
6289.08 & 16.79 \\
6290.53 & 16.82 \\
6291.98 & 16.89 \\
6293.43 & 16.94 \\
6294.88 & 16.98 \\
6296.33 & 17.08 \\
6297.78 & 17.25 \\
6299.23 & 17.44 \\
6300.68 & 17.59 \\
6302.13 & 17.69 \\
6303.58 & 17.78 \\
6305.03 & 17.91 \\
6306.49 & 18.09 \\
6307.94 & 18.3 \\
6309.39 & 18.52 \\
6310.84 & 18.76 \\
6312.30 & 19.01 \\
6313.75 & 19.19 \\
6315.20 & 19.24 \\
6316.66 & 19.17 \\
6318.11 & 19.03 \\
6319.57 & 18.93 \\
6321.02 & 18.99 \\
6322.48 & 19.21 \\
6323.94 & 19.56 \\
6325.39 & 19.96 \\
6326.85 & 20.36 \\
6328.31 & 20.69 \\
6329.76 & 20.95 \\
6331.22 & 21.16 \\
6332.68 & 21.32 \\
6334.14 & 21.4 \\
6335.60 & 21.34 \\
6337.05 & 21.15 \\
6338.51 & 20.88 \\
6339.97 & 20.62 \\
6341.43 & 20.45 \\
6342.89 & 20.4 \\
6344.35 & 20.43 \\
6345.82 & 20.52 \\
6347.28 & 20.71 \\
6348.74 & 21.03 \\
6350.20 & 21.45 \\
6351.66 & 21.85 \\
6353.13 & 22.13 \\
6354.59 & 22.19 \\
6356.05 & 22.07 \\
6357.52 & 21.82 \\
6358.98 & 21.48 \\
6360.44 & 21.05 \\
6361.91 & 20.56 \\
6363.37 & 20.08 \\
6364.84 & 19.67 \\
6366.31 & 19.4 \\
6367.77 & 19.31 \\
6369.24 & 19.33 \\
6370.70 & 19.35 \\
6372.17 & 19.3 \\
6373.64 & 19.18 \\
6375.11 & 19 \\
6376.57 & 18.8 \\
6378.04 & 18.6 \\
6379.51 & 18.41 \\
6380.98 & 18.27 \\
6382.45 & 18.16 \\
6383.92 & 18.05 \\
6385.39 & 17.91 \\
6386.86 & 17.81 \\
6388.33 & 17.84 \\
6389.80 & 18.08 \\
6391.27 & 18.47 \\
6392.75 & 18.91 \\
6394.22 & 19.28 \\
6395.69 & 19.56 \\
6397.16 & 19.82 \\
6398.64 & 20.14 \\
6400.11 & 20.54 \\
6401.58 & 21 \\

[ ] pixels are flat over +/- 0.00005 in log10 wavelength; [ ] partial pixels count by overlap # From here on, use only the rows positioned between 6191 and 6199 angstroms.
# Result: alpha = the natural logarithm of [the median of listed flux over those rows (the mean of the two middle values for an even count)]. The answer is 2.78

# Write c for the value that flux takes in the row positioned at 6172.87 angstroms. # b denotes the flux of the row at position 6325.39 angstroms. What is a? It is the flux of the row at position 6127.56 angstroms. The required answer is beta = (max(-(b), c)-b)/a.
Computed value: -0.29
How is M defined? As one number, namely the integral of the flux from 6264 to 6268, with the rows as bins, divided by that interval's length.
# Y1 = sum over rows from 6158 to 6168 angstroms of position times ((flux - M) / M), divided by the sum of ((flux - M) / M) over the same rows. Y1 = 6166.1 angstroms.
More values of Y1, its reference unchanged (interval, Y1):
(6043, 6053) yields 6048.2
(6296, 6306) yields 6301.7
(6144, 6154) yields 6148.6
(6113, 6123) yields 6117.2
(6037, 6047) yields 6041.9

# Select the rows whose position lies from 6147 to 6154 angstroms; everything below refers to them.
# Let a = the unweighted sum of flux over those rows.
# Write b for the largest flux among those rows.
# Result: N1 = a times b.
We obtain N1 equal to 2197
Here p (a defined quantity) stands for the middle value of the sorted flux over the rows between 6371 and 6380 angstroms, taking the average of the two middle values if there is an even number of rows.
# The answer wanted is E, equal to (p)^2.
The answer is 357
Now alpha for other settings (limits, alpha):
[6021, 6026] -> 2.96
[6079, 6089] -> 2.93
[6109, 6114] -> 2.97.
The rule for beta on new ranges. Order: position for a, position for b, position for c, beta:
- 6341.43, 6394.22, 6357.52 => 0.12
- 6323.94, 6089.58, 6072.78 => 0.01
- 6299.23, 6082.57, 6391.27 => -0.02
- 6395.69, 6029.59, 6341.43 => 0.04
